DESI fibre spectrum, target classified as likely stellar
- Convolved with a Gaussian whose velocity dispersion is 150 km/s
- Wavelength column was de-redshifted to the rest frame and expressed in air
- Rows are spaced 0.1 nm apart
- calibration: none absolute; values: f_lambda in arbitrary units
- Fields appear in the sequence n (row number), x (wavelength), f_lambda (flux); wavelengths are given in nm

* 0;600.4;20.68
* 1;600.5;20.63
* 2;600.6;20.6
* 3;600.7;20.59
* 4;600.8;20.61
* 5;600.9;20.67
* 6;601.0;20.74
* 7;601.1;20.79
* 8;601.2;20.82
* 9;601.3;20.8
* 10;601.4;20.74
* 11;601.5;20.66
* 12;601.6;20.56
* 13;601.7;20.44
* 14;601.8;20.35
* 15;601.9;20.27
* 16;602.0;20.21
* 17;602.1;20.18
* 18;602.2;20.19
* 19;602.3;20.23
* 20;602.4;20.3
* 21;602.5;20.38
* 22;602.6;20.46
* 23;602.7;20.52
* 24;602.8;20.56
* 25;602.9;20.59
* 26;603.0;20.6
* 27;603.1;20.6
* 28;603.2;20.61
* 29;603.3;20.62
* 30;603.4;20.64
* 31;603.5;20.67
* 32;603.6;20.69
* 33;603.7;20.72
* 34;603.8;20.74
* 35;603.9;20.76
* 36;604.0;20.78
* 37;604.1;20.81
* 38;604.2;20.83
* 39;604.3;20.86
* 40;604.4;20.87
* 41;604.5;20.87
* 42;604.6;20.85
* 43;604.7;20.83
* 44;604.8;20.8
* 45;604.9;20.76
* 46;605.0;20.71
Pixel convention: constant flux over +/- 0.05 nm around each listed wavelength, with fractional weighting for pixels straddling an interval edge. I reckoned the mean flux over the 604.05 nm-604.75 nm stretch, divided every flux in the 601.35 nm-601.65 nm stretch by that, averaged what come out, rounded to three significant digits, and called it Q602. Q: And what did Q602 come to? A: 0.991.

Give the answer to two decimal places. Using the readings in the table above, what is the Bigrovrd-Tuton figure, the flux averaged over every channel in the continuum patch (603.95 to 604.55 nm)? 20.84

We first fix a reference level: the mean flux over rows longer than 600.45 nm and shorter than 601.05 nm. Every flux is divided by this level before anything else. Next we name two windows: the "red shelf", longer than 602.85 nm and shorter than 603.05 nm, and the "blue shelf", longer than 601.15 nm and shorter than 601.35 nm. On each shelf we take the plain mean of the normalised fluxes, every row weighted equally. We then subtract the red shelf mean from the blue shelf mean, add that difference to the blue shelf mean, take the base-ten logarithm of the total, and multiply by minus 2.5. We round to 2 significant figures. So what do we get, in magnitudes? -0.020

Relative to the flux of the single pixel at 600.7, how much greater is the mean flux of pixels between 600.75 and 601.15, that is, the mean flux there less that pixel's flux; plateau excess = 0.11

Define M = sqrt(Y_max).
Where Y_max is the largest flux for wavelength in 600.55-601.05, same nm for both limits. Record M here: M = 4.55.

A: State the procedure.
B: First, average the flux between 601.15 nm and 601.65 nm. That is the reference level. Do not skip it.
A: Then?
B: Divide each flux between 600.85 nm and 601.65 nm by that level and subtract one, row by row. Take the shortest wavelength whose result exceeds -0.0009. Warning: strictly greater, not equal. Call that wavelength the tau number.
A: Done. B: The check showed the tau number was 601.0 nm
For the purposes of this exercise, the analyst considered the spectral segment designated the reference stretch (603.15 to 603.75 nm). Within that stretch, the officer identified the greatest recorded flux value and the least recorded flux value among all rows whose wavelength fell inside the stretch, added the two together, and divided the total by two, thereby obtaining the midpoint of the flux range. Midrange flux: 20.7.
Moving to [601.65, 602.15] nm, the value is 20.3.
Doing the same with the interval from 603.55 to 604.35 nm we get 20.8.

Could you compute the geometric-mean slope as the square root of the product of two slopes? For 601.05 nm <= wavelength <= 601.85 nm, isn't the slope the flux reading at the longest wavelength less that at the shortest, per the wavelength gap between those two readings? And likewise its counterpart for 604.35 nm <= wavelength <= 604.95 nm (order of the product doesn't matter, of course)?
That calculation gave 0.37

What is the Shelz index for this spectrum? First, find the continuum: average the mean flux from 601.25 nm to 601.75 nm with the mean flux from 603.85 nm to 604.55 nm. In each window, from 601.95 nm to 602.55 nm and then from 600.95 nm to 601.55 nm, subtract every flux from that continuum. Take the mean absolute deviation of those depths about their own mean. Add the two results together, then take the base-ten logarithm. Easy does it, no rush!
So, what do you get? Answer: -0.97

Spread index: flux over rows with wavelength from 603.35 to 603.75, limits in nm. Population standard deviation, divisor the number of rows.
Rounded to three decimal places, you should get 0.029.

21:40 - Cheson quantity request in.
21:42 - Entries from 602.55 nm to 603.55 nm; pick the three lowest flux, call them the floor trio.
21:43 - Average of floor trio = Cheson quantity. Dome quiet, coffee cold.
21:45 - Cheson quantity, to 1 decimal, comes 20.5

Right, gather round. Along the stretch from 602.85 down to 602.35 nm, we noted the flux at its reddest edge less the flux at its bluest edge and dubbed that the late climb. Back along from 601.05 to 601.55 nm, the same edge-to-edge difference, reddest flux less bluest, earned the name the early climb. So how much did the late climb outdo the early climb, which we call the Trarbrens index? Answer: 0.39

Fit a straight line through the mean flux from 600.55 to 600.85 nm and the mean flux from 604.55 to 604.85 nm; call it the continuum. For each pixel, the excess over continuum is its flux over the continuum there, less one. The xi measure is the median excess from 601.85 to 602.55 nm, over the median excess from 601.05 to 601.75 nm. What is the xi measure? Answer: -4.6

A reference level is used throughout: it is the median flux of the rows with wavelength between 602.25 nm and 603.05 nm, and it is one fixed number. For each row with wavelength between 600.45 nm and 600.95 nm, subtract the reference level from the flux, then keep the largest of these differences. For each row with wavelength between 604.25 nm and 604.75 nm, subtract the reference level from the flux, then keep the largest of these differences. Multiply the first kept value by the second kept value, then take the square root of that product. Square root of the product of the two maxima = 0.26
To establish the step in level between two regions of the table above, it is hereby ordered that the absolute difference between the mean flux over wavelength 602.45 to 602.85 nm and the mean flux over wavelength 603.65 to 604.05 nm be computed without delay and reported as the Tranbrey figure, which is 0.27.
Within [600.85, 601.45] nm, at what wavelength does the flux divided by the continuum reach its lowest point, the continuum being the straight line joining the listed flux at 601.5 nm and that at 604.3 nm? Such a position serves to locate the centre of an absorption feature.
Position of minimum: 600.9 nm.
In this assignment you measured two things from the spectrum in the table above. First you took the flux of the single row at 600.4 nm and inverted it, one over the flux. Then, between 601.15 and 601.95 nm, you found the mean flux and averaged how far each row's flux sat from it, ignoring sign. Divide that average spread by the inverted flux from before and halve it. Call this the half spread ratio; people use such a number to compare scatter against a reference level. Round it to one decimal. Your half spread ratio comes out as 1.8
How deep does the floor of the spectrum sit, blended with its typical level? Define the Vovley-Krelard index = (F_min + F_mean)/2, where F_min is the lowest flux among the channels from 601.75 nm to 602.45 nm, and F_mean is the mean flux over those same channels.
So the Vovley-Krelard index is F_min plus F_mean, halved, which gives 20.2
